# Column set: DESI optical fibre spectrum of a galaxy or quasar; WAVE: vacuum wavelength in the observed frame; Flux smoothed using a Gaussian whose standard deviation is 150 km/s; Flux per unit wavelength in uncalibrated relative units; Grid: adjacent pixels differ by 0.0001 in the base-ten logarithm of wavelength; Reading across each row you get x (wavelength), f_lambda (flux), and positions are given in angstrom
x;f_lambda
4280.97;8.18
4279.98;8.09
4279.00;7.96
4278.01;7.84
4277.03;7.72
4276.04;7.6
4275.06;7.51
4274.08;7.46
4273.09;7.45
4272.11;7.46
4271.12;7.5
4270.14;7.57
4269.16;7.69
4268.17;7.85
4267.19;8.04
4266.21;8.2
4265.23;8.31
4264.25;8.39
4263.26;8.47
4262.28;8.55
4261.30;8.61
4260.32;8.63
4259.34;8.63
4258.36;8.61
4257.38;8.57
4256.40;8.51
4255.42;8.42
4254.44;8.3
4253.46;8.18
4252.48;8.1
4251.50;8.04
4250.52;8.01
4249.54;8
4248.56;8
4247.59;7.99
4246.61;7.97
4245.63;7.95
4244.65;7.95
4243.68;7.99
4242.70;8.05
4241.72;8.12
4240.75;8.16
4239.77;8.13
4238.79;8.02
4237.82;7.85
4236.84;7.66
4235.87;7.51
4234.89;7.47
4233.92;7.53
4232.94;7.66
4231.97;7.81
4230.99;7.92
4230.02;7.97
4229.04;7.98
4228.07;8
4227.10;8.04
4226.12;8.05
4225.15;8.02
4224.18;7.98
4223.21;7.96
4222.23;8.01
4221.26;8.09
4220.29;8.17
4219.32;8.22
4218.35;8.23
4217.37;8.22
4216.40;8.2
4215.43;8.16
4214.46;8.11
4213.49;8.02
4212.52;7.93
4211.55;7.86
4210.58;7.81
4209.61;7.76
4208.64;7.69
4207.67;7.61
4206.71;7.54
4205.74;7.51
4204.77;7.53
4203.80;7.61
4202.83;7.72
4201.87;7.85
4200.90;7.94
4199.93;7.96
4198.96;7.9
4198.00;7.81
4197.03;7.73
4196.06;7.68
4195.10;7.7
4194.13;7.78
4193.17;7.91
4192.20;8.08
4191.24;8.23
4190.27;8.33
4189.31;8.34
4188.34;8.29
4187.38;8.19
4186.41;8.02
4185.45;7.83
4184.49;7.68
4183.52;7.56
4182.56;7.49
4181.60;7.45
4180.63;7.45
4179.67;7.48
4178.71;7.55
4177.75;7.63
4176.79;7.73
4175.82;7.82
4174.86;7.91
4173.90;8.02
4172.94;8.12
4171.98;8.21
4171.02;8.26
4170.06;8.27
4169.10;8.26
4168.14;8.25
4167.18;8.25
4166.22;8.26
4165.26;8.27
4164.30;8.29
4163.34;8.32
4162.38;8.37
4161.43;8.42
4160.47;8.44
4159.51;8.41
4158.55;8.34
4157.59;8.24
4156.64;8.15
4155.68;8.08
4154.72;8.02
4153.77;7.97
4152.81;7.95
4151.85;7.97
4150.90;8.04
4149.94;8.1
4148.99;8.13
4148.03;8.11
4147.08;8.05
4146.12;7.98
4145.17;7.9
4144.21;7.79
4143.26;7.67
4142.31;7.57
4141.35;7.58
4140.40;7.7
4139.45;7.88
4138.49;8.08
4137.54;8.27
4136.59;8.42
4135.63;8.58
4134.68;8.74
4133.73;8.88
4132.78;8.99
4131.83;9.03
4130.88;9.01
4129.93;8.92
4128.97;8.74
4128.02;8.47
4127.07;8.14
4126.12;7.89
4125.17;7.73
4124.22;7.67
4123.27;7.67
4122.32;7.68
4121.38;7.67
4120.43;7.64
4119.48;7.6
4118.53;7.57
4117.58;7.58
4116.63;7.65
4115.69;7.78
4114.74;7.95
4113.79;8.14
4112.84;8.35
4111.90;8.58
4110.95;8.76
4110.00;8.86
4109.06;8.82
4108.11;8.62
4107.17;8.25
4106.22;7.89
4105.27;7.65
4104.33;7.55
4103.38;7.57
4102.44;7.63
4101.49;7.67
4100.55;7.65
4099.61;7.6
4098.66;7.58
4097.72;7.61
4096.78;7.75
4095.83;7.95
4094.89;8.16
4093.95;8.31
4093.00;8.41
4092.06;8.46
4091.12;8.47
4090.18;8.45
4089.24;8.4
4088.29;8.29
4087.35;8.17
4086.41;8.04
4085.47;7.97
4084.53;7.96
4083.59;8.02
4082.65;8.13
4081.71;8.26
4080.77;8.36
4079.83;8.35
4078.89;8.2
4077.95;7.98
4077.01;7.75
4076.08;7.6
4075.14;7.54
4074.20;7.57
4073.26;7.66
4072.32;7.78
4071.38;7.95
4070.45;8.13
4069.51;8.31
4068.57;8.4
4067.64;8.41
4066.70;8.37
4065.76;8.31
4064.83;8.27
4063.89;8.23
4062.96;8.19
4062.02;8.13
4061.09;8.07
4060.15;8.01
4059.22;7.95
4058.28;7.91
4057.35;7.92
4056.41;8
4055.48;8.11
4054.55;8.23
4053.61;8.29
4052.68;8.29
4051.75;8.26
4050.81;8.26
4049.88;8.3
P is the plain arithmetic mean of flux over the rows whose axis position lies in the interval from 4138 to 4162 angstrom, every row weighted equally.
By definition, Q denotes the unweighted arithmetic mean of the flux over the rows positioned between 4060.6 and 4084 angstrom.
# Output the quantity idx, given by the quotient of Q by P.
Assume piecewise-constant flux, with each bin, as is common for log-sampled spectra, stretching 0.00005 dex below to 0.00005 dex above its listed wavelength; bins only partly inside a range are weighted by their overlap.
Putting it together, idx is 1.01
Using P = 8.02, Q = 8.08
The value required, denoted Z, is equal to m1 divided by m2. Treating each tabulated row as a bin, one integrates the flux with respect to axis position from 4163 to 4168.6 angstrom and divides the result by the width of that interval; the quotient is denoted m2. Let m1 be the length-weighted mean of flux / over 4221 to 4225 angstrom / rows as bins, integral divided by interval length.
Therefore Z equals 0.97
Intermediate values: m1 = 8.0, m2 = 8.3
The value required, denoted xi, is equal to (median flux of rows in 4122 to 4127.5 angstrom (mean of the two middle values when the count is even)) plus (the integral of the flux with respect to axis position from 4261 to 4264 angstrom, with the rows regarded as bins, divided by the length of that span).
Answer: 16.2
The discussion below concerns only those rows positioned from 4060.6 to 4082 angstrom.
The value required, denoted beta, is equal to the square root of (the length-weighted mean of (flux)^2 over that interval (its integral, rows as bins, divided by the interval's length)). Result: 8.08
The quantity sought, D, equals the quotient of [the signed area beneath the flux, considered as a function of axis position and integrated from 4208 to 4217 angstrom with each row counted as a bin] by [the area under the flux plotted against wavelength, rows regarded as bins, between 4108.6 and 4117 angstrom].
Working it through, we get 1.02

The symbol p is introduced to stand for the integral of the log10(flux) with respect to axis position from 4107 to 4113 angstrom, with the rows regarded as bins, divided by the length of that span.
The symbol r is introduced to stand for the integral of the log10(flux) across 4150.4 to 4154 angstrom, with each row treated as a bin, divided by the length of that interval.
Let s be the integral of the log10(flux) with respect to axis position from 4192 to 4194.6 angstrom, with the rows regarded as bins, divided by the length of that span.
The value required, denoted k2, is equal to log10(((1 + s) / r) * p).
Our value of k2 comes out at 0.296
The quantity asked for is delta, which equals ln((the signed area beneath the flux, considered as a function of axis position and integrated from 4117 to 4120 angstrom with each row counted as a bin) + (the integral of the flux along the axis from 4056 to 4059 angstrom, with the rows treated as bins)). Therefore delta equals 3.84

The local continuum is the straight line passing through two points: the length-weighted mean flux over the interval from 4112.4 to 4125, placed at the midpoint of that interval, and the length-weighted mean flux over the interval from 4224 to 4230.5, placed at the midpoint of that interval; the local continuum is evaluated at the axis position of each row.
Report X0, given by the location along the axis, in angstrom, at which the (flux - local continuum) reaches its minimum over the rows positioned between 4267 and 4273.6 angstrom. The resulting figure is 4273.09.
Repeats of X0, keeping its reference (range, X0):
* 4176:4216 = 4181.60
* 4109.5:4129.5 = 4118.53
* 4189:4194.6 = 4194.13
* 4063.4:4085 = 4075.14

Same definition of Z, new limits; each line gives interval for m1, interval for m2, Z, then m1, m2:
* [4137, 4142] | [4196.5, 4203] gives 1.01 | 7.9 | 7.8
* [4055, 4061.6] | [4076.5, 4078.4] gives 1.01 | 8.0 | 7.9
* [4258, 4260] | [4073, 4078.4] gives 1.12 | 8.6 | 7.7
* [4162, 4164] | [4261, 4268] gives 1.00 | 8.3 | 8.3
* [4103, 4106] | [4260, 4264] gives 0.89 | 7.6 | 8.5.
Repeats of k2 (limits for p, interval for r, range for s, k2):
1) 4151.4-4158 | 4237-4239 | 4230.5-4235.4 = 0.280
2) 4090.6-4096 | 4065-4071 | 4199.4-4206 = 0.276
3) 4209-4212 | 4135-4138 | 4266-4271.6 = 0.261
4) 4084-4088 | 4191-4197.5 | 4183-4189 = 0.284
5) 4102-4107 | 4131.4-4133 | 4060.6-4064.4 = 0.248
